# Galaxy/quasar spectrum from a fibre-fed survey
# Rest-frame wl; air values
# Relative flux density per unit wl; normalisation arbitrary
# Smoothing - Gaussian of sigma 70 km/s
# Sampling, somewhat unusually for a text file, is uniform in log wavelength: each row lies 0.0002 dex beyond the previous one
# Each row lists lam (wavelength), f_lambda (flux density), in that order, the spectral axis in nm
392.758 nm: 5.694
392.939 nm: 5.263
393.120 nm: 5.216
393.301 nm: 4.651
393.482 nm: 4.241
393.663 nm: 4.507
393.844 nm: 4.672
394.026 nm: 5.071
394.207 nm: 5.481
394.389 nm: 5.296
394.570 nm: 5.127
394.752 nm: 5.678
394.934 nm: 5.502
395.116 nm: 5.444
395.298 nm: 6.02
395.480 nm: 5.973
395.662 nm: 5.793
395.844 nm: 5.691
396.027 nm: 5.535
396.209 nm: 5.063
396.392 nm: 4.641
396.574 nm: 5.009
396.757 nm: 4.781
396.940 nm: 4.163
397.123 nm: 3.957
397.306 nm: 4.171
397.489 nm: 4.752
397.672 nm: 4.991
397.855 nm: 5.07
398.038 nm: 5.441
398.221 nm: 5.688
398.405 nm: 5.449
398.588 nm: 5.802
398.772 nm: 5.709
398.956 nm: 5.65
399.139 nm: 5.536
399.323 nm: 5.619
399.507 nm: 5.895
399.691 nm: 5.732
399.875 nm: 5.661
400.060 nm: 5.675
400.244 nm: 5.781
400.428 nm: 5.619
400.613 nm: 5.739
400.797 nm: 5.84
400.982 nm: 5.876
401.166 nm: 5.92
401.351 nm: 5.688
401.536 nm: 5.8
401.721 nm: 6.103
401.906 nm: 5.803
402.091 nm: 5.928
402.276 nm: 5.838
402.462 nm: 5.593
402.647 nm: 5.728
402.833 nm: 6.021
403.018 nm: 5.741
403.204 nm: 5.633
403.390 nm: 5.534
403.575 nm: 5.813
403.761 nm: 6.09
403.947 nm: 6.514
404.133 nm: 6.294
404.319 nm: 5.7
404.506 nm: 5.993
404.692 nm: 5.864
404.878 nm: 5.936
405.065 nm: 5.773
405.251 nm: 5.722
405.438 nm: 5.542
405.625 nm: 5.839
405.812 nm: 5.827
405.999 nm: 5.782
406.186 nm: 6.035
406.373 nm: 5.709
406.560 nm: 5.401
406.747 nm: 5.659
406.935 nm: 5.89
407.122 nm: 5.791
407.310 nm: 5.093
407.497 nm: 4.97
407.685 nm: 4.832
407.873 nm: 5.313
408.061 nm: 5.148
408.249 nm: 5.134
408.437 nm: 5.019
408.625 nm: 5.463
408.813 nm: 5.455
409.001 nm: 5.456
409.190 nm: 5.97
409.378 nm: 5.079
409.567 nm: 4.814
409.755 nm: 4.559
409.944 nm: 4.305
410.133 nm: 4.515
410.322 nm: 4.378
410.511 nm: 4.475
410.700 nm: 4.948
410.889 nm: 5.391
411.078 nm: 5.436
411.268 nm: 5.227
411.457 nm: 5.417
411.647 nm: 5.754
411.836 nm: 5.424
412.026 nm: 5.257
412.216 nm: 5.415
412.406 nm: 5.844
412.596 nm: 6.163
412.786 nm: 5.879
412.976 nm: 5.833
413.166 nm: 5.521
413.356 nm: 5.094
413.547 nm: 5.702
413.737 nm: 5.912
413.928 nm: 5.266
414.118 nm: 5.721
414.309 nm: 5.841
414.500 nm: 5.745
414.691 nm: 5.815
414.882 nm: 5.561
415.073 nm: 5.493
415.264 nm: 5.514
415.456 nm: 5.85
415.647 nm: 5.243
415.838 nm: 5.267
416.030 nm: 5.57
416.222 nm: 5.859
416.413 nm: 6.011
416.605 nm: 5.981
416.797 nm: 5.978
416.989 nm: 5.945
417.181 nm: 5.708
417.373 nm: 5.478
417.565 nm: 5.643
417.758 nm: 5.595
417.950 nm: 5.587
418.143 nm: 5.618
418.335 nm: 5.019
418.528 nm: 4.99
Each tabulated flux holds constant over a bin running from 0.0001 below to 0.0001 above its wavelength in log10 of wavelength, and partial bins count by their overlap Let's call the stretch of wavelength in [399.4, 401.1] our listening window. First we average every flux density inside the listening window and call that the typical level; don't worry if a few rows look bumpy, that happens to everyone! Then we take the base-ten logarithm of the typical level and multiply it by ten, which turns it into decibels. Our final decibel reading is 7.60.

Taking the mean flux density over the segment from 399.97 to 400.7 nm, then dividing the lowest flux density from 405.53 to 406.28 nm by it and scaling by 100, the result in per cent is 101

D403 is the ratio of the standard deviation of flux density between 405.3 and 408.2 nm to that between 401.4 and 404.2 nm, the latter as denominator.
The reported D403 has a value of 1.4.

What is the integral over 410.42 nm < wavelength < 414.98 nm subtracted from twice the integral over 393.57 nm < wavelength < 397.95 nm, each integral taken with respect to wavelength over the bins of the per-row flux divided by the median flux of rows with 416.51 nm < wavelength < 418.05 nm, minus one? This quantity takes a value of -0.8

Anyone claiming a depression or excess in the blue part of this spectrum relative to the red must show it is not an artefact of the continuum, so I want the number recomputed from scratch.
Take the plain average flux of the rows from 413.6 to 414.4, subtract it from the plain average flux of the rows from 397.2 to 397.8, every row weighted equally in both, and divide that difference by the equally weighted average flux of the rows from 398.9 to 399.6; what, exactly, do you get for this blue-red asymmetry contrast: -0.18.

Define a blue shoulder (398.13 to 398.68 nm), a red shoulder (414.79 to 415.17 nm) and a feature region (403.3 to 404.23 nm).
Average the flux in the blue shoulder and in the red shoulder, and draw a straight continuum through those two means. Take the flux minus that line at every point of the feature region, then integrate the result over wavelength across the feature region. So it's 0.4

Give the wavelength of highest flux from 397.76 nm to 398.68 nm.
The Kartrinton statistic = 398.588 nm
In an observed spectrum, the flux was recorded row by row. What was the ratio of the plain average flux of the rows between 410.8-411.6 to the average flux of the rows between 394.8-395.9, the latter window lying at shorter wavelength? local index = 0.94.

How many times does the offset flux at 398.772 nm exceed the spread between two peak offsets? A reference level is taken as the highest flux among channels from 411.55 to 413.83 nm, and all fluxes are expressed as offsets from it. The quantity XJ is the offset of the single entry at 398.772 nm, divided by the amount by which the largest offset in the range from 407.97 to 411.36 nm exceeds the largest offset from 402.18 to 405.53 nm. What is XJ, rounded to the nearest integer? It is 1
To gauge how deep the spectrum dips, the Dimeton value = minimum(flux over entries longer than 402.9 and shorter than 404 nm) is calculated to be 5.534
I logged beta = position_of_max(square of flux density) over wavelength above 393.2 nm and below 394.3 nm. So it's 394.207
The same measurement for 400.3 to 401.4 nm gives 401.166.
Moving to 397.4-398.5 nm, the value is 398.221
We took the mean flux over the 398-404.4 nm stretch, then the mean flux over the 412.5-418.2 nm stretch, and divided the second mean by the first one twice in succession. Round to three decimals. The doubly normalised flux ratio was 0.170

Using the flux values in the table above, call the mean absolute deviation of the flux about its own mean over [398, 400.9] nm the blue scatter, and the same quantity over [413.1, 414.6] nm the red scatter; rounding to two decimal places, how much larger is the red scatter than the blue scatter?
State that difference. 0.13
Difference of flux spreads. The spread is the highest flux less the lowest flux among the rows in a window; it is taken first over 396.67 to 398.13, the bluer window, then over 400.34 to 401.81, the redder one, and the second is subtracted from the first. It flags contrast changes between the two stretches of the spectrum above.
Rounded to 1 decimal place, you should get 1.0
